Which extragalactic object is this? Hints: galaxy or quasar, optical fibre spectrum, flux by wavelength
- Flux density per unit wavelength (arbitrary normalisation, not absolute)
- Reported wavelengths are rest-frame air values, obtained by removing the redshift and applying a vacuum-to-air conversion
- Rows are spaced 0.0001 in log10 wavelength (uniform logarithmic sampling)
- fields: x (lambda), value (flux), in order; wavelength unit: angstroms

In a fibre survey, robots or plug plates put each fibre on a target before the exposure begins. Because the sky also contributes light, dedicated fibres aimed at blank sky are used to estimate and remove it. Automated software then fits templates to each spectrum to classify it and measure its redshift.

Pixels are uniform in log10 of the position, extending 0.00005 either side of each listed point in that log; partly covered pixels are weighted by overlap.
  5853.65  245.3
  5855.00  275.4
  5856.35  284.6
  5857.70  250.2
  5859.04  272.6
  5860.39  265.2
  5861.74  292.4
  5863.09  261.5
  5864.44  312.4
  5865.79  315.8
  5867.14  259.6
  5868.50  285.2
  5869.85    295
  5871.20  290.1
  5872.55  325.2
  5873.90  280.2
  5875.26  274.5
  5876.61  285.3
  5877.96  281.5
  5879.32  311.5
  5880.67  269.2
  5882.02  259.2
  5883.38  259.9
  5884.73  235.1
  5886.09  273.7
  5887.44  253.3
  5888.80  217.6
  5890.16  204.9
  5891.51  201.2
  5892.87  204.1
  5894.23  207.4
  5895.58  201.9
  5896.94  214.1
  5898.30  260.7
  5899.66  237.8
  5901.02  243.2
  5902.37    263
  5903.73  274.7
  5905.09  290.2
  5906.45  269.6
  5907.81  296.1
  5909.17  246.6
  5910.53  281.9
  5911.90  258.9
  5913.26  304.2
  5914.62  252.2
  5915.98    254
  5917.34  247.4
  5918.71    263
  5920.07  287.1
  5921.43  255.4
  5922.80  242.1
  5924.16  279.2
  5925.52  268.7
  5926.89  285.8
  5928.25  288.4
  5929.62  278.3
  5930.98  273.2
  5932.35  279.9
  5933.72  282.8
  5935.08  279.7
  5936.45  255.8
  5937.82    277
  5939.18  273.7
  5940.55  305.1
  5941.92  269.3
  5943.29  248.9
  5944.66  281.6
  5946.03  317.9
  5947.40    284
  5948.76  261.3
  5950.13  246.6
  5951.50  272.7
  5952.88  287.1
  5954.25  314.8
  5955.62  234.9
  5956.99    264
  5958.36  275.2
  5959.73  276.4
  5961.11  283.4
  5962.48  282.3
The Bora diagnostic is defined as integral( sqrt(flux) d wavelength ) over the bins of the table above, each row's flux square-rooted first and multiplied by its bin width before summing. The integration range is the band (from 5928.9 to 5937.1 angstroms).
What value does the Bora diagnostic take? 136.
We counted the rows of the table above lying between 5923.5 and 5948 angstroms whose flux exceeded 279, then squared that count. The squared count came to 100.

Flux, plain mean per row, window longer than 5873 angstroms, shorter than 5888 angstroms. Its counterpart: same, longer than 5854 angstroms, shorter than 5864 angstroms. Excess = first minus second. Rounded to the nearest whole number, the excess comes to 0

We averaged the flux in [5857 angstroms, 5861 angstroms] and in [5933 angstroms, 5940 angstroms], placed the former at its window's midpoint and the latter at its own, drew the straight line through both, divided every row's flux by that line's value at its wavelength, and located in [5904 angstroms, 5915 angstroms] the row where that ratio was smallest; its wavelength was 5909.17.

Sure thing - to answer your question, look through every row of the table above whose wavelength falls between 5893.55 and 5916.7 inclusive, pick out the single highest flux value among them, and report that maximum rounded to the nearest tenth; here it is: 304.2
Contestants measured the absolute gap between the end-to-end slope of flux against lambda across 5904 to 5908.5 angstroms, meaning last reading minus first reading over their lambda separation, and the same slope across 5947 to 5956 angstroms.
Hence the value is 8.1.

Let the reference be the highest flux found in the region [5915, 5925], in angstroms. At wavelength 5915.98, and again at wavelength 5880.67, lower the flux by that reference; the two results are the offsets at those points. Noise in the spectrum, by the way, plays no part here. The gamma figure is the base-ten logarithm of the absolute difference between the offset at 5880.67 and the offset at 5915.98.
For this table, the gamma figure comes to 1.2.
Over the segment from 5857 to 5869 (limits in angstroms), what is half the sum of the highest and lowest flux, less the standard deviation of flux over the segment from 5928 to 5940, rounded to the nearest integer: 274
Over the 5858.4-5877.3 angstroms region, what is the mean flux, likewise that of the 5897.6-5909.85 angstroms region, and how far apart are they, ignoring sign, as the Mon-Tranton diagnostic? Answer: 22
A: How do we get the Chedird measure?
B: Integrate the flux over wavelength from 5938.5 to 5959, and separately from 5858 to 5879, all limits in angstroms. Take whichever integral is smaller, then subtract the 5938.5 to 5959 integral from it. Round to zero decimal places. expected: 0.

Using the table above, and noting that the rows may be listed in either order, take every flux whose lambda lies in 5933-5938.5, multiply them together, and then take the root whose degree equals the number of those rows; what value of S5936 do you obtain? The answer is 274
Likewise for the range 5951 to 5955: 291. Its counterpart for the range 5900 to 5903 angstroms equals 253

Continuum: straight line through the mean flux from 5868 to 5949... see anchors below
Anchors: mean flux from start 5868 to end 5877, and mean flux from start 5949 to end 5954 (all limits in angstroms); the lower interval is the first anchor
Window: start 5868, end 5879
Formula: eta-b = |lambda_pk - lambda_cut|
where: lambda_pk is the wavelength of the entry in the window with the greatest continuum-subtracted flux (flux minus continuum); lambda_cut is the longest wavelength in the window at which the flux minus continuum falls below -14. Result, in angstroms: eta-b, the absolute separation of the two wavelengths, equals 2.7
